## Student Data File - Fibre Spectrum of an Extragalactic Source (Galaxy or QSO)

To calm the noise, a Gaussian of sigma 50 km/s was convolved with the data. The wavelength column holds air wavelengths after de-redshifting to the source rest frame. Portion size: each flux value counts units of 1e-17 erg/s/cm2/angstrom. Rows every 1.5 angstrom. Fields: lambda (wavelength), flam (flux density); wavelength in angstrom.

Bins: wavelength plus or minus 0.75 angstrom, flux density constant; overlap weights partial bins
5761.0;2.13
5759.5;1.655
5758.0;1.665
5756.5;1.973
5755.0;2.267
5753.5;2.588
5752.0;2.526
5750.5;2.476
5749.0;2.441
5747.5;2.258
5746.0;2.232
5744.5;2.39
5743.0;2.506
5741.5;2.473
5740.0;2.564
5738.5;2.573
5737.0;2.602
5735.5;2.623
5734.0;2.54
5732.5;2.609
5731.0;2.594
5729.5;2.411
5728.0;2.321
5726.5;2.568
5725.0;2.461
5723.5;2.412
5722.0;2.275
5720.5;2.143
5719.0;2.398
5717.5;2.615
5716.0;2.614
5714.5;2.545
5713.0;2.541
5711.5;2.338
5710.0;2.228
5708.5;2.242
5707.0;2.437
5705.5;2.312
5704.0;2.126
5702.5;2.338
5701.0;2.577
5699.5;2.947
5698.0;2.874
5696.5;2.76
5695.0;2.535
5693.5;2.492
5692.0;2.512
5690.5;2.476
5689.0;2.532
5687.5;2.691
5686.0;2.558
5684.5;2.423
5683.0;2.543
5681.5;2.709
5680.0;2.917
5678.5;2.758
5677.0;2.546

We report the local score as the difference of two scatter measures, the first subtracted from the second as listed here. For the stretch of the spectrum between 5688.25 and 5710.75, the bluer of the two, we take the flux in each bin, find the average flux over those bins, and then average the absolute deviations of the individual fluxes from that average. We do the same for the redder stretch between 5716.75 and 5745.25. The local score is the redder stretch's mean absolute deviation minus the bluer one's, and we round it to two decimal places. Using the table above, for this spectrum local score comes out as -0.06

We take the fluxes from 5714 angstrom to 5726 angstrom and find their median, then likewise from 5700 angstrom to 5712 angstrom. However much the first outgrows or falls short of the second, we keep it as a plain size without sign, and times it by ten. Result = 1.1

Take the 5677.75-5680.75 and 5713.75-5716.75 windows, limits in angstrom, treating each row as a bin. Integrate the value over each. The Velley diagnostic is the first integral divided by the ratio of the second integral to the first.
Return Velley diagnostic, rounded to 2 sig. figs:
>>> 9.4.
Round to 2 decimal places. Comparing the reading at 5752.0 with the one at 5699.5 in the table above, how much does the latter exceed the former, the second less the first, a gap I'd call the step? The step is 0.42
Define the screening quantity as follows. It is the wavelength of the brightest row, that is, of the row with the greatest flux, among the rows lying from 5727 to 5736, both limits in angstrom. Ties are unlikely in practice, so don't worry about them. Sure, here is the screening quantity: 5735.5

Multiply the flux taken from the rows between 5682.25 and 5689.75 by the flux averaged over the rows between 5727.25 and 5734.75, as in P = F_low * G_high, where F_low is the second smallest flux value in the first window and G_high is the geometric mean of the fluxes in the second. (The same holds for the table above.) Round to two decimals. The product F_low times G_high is 6.31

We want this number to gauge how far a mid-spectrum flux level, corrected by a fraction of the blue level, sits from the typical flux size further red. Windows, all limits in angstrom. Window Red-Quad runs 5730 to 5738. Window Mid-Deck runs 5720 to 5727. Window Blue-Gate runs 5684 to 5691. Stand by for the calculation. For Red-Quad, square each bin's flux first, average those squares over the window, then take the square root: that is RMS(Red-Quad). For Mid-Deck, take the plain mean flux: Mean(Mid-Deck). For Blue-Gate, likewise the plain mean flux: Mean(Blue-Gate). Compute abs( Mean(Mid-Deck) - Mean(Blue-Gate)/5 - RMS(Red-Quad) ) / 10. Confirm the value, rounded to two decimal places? 0.07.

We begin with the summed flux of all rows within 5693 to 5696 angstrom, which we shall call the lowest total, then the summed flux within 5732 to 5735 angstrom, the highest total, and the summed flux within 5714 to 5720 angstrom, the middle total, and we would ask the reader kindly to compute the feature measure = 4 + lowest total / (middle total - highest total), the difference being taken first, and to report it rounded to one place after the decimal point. 5.0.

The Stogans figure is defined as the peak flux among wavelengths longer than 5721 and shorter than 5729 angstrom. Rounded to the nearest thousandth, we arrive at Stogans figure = 2.568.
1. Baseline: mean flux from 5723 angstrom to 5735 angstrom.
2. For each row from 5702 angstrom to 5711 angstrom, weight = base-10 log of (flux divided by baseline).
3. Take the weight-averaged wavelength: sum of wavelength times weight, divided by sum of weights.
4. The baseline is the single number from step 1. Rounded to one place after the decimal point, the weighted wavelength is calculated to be 5706.3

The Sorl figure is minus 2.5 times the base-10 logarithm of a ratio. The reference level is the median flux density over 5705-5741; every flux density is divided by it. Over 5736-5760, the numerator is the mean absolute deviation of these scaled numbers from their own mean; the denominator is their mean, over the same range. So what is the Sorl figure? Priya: 2.5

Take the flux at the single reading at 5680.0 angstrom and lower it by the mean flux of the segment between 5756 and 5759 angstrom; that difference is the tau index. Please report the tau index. 1.1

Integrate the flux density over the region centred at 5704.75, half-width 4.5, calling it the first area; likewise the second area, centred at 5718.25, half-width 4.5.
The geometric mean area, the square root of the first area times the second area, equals 21.5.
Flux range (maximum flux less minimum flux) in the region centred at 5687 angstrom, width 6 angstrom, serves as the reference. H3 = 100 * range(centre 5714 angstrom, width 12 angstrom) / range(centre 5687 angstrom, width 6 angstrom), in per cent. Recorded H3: 144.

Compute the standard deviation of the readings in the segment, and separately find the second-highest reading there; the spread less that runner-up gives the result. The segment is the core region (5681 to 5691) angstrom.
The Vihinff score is -2.59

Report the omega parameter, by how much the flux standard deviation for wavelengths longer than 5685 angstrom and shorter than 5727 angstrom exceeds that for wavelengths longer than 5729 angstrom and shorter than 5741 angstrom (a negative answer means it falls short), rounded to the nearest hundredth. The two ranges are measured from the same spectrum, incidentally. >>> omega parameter 0.13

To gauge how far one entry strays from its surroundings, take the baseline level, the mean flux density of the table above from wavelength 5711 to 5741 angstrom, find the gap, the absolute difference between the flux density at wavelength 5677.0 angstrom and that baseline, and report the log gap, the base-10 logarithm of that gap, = -1.2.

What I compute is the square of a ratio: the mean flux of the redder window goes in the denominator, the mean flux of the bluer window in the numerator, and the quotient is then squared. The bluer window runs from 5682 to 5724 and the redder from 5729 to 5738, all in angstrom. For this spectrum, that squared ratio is 0.94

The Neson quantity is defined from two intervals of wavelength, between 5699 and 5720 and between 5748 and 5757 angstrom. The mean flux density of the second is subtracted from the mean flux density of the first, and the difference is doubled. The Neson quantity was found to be 0.1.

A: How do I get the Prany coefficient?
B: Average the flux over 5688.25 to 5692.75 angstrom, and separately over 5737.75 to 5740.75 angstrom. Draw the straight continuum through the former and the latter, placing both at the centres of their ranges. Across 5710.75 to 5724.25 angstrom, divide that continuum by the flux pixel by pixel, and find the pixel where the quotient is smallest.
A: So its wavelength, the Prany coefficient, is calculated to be 5716.0 angstrom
